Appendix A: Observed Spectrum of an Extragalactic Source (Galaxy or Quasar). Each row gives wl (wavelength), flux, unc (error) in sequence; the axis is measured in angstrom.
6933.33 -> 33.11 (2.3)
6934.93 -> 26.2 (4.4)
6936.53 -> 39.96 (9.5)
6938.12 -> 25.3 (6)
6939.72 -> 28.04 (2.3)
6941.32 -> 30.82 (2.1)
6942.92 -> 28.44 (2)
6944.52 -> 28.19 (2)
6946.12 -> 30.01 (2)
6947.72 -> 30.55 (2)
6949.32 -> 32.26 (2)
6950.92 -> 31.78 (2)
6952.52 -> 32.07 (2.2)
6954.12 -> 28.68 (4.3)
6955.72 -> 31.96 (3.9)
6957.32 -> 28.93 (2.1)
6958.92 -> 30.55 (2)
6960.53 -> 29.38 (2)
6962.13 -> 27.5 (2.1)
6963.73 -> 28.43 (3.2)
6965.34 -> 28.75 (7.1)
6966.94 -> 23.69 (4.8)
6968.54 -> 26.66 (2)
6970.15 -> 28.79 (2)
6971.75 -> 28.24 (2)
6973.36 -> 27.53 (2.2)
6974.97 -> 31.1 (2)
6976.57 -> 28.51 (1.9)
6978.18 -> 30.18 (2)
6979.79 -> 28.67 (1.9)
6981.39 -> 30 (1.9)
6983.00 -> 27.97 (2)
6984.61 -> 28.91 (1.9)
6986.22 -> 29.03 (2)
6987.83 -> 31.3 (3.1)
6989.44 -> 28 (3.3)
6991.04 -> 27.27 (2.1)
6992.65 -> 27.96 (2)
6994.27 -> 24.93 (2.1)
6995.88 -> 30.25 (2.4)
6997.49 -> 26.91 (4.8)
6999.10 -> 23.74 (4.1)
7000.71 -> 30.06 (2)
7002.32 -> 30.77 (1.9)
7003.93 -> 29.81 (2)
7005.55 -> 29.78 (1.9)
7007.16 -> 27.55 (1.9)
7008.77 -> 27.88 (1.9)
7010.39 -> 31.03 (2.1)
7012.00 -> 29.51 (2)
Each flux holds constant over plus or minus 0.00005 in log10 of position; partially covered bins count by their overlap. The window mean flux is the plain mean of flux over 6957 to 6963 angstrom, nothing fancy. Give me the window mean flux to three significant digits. 29.1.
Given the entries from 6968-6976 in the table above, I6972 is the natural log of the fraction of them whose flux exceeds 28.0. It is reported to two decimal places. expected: -0.51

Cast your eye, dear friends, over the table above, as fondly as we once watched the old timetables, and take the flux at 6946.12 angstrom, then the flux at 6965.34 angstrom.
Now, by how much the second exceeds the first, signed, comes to -1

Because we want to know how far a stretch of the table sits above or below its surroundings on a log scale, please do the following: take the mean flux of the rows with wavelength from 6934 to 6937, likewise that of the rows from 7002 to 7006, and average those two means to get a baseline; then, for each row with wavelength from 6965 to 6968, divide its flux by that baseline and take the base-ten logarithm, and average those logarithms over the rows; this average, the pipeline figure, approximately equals -0.083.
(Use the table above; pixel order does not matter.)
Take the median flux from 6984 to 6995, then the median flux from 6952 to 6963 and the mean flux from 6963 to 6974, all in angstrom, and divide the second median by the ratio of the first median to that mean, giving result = 28.8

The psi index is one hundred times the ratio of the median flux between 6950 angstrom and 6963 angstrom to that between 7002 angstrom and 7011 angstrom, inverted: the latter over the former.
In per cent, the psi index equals 99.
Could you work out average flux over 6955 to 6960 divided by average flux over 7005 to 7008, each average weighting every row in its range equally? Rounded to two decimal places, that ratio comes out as 1.06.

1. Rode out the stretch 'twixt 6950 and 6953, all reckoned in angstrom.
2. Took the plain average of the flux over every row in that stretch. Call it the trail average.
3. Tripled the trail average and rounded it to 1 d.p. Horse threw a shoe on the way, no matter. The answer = 95.8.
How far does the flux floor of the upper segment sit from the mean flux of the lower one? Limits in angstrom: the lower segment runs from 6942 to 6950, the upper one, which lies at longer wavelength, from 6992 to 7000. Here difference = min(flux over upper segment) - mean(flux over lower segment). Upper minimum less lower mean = -6.1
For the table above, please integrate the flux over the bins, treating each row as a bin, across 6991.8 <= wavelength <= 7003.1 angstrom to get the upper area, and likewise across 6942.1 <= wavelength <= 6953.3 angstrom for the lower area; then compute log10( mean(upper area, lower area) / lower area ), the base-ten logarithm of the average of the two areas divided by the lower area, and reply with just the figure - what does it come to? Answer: -0.018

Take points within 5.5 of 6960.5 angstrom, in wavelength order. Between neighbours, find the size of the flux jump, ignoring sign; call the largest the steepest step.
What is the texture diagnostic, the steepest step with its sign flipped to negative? -3.03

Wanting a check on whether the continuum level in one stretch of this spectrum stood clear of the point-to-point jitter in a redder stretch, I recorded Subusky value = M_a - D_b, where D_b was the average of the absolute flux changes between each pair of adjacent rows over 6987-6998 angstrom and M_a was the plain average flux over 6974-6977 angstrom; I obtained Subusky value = 27.1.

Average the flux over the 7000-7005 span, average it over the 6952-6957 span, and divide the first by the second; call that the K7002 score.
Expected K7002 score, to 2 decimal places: 0.98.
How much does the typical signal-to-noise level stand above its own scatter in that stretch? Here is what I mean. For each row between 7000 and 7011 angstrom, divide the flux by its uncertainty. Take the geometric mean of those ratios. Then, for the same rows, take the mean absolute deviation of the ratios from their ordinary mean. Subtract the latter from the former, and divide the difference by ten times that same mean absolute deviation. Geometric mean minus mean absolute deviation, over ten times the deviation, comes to 3.1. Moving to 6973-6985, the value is 1.8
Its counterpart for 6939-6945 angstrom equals 1.6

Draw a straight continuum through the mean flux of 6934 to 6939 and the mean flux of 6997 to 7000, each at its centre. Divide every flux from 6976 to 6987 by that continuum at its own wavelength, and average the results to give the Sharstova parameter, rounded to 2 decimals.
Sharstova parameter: 1.09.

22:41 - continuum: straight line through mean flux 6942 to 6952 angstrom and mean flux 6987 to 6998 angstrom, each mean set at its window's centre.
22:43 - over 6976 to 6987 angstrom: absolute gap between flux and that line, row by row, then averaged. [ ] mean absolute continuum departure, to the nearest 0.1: 0.7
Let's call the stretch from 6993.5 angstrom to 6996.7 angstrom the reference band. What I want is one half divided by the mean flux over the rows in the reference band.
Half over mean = 0.0181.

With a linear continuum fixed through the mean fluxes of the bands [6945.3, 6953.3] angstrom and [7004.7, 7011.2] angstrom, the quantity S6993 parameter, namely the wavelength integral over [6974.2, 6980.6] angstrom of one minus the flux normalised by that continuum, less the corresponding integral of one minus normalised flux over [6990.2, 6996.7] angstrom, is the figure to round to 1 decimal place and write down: -0.3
